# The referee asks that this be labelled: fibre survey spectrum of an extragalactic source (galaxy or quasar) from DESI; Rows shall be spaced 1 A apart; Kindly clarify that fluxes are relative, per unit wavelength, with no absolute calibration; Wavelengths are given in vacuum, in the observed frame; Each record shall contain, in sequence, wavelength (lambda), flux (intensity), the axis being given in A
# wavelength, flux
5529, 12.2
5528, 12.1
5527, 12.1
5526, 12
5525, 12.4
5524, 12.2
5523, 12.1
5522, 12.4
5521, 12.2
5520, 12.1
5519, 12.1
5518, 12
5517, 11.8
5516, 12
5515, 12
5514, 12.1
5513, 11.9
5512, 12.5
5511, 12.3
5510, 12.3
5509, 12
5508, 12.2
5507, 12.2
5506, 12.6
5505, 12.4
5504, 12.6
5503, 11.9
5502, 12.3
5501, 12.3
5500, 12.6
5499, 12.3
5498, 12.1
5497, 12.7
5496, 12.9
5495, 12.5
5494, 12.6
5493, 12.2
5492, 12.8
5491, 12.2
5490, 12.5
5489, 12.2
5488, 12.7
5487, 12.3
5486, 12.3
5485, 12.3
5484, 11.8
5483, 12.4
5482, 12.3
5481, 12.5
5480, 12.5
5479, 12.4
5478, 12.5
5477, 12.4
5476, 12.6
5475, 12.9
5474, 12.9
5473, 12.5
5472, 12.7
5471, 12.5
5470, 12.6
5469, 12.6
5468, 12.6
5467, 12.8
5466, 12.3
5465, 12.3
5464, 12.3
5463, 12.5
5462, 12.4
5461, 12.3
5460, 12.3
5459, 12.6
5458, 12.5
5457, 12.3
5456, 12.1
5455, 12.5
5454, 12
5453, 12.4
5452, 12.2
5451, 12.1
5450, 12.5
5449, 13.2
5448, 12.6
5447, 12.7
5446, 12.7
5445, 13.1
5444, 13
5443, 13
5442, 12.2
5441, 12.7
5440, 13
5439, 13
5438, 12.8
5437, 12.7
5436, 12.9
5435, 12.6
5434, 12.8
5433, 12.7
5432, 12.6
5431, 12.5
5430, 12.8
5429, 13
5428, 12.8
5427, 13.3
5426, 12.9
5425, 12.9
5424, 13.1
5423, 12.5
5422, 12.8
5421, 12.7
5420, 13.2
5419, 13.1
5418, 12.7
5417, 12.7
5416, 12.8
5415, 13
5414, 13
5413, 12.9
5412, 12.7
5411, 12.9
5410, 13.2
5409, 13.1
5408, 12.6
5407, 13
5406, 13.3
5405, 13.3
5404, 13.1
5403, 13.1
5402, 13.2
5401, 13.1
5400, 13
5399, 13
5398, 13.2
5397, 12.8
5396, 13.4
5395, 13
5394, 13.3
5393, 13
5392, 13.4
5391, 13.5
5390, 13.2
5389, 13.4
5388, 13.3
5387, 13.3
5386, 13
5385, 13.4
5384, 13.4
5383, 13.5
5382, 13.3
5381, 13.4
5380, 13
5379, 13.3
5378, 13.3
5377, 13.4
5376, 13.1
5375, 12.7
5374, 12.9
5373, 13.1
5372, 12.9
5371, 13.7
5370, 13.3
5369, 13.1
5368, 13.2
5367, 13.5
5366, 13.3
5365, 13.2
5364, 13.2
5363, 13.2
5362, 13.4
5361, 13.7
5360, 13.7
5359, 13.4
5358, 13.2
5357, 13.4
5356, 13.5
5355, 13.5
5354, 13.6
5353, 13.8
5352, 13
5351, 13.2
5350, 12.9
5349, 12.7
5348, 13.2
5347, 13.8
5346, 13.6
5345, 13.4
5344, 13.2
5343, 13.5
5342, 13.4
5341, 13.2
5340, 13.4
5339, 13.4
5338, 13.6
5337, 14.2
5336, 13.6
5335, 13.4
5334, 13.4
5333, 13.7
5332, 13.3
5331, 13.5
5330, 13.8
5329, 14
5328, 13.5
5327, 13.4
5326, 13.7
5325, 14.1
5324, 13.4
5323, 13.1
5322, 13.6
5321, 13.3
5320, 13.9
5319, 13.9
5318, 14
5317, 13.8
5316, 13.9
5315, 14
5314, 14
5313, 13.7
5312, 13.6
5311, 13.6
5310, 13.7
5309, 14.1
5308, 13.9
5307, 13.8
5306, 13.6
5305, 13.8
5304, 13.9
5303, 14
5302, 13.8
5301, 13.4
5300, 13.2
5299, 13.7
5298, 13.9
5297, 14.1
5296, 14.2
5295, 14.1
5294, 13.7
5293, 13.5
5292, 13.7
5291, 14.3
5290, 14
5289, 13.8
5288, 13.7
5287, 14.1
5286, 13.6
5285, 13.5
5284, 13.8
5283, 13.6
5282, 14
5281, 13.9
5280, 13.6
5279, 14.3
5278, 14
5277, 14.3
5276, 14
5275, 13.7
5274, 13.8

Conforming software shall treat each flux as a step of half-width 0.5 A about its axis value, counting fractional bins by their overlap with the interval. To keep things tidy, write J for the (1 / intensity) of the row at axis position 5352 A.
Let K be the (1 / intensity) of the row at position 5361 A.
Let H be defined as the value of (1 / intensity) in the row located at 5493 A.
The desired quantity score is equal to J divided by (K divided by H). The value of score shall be 0.086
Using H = 0.082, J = 0.0769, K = 0.073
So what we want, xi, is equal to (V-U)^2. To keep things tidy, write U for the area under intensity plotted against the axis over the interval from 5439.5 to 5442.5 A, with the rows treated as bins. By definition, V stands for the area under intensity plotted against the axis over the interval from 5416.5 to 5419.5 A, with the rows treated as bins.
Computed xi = 0.4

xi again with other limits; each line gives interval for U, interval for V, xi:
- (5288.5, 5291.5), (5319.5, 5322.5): 1.7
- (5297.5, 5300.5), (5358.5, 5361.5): 0.0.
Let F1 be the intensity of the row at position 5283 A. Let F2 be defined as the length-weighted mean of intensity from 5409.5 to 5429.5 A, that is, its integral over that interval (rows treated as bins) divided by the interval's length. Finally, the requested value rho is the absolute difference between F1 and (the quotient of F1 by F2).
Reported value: 12.5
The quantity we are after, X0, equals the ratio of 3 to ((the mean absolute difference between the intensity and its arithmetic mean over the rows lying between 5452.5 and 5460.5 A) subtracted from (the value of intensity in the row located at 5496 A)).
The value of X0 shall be 0.236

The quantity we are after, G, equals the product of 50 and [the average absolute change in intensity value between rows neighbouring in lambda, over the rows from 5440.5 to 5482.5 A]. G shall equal 11.0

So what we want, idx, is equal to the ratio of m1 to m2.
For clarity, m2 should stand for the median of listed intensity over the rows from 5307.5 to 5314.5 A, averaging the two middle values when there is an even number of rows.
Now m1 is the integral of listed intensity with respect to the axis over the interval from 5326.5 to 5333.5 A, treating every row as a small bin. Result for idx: 6.95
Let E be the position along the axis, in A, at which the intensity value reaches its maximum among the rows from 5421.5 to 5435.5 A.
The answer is 5427 A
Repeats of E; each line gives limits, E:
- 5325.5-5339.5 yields 5337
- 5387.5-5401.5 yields 5391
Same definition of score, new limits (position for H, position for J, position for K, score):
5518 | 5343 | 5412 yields 0.078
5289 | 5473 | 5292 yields 0.079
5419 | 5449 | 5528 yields 0.070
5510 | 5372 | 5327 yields 0.084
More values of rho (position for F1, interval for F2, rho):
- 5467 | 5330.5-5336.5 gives 11.9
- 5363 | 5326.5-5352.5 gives 12.2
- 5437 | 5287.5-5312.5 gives 11.8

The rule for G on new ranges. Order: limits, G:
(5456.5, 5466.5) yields 5.6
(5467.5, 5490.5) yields 9.8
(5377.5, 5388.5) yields 9.0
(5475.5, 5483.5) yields 5.7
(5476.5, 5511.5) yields 13.7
